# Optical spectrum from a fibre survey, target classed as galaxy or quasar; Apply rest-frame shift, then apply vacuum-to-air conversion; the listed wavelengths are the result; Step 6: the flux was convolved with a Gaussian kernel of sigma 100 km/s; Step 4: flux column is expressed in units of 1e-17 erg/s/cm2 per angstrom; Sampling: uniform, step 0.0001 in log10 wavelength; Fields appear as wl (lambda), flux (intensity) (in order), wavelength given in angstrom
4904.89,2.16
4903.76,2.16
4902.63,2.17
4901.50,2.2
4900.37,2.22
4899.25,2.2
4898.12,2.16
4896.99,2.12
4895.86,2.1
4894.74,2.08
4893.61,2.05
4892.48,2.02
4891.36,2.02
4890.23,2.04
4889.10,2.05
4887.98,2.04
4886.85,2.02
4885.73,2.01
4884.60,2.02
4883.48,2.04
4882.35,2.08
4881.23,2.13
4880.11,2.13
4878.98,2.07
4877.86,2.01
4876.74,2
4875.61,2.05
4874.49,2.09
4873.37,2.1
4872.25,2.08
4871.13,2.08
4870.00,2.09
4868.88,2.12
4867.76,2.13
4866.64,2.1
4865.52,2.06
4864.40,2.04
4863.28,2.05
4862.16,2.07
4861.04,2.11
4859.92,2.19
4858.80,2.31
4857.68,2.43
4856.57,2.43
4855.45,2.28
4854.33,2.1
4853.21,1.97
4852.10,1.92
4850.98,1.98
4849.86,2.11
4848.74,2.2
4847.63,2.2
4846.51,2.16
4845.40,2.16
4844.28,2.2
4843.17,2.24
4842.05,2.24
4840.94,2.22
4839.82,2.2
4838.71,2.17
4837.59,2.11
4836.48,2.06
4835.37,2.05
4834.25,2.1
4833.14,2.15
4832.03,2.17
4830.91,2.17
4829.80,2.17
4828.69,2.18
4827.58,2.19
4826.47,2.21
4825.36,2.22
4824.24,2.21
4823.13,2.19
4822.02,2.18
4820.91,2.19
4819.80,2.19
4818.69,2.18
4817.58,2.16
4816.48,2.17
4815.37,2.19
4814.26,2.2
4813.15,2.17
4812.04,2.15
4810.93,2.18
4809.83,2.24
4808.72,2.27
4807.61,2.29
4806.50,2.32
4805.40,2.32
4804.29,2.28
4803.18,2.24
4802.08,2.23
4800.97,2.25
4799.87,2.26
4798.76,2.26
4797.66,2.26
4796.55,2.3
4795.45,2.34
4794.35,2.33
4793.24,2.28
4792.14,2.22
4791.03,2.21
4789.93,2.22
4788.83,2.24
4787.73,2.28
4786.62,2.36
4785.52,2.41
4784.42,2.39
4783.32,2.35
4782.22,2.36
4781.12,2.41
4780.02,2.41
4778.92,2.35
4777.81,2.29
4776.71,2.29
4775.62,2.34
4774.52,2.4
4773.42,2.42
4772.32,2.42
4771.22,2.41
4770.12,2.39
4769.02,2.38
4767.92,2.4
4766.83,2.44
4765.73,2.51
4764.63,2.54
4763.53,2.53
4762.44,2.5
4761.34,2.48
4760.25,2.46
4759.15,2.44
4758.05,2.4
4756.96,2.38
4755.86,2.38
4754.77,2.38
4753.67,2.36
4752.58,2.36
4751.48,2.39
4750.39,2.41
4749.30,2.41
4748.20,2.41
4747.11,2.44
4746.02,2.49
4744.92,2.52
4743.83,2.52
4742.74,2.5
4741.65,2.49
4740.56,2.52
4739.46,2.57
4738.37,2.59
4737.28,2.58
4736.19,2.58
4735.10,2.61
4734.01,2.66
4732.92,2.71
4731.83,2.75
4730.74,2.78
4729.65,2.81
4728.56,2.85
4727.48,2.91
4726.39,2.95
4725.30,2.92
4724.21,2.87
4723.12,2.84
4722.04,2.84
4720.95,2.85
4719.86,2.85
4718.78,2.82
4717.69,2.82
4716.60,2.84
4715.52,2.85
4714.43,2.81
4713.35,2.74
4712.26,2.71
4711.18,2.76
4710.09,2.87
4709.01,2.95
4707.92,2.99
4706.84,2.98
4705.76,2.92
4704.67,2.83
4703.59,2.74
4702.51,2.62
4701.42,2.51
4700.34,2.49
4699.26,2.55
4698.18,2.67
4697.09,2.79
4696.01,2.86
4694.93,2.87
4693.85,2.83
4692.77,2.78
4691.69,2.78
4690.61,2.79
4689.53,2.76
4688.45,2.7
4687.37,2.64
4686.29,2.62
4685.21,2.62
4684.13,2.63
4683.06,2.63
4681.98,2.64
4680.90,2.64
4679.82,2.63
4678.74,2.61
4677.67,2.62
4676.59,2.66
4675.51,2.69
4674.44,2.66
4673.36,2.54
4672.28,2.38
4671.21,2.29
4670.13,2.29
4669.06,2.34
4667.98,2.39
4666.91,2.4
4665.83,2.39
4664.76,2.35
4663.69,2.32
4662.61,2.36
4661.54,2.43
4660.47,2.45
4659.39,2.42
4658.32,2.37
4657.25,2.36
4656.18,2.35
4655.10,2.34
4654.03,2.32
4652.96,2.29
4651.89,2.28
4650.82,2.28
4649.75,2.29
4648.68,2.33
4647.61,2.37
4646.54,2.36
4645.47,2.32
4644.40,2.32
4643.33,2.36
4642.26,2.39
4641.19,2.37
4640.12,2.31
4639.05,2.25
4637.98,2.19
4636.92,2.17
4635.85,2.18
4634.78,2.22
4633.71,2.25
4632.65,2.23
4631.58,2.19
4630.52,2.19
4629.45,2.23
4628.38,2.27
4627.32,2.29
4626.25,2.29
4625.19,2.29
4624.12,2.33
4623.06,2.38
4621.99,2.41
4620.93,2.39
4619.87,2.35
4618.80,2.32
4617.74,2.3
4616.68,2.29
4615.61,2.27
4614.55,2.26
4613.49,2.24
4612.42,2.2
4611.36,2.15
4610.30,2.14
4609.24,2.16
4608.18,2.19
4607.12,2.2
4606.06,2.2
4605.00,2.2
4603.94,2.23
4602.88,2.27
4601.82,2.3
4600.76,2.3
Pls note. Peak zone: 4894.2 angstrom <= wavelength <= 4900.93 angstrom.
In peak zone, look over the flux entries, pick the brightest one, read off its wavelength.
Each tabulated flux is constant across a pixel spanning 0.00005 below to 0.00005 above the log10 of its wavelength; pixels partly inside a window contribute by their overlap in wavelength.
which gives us 4900.37 angstrom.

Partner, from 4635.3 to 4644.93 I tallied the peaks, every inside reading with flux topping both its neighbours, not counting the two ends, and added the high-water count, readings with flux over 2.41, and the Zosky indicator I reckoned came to 1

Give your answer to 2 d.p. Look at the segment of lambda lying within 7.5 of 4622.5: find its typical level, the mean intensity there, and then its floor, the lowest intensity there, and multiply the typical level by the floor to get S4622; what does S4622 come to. 5.16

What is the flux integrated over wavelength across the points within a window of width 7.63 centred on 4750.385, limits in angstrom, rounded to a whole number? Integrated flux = 18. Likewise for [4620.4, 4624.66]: 10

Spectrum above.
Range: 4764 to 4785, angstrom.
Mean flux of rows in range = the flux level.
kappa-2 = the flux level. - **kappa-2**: 2.39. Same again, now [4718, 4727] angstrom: 2.87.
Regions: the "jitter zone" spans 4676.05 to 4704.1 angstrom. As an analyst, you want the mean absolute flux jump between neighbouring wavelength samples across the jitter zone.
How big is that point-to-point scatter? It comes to 0.040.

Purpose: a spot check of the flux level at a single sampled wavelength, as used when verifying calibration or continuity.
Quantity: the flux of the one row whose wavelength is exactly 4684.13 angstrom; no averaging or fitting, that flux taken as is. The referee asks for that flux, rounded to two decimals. 2.63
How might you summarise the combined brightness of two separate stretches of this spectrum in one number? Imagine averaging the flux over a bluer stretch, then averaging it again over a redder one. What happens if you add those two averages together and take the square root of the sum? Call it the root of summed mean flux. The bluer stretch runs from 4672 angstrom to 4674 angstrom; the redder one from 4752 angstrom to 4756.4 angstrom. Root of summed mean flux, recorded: 2.20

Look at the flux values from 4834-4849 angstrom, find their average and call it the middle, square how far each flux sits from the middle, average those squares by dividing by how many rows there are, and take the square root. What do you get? 0.060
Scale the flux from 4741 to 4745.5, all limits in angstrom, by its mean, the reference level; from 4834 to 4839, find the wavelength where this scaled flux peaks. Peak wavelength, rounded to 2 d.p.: 4838.71 angstrom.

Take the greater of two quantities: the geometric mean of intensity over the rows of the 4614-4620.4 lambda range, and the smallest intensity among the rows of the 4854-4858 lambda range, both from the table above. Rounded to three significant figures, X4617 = 2.30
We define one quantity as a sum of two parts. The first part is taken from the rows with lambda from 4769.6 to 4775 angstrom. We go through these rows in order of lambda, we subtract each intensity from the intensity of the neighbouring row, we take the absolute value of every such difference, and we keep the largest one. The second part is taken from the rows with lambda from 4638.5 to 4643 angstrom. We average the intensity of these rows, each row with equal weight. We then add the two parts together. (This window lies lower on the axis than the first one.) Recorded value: 2.35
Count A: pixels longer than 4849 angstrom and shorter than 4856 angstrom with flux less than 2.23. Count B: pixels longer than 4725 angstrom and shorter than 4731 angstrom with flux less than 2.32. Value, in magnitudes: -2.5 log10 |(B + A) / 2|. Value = -0.99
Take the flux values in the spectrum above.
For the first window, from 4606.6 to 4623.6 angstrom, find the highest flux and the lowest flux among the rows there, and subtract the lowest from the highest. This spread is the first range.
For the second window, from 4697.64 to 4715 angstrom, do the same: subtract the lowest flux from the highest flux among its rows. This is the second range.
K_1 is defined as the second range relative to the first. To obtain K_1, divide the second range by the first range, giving 1.9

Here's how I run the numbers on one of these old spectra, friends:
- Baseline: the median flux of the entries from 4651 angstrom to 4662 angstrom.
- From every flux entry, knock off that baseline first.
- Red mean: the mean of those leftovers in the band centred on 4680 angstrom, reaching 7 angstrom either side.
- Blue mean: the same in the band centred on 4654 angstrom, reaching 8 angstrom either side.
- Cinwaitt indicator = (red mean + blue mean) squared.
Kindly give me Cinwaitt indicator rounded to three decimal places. 0.073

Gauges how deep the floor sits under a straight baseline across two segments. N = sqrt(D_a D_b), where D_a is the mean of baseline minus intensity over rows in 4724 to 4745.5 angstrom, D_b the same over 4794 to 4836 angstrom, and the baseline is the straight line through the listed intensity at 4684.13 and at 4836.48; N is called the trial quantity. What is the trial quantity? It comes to 0.13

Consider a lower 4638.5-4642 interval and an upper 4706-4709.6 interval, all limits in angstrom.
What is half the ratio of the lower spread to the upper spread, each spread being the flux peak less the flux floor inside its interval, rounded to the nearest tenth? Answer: 1.5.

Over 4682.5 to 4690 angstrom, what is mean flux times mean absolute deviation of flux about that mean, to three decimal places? 0.111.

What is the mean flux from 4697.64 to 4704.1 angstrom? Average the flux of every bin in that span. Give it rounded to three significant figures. 2.60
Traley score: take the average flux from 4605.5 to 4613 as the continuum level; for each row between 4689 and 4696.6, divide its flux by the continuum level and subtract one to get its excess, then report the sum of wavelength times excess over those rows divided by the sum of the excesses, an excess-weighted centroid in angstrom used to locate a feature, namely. 4692.9 angstrom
